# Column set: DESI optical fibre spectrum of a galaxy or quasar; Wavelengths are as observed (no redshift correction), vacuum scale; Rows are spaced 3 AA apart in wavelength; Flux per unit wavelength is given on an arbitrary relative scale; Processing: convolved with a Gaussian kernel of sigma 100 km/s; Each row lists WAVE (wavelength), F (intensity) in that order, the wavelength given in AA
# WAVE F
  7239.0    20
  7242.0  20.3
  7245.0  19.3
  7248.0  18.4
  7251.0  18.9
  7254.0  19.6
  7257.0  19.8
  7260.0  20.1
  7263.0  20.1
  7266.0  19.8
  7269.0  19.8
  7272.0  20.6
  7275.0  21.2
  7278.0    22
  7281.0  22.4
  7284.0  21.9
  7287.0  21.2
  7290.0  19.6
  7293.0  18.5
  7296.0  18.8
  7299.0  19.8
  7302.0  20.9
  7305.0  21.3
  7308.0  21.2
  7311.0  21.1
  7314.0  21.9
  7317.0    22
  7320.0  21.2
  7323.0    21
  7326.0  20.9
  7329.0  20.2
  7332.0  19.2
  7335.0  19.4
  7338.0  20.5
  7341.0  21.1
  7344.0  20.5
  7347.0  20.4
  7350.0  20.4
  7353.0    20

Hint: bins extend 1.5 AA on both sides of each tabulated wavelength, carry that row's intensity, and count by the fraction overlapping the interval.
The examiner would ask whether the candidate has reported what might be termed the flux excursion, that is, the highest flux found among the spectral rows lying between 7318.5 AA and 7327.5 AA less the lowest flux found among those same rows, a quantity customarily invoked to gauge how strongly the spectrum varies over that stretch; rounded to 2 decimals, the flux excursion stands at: 0.30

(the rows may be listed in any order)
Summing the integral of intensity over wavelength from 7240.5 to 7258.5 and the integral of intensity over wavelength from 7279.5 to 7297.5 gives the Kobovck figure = 716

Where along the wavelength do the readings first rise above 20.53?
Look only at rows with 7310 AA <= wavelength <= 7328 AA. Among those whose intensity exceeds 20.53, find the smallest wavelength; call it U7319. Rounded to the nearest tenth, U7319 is 7311.0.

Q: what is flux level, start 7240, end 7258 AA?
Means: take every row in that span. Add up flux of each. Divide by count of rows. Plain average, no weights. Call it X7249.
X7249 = 19.4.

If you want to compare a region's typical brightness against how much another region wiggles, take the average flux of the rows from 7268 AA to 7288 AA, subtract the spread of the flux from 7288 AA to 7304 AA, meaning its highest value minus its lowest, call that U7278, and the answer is 18.9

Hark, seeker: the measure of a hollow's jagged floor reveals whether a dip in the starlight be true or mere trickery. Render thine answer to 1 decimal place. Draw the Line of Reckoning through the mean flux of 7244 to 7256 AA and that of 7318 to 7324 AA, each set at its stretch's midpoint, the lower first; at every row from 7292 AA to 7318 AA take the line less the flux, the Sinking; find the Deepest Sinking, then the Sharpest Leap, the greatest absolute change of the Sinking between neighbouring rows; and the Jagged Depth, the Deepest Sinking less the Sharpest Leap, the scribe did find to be 0.8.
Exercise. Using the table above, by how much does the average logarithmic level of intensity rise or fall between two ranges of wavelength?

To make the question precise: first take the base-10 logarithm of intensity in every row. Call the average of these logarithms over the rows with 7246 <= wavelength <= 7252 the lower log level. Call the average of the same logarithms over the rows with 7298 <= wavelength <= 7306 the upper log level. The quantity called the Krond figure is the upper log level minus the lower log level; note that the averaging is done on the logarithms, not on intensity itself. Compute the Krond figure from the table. 0.044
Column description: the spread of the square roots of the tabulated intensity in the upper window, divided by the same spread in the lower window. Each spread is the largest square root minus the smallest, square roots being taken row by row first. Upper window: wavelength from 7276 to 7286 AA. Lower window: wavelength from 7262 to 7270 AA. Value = 1.6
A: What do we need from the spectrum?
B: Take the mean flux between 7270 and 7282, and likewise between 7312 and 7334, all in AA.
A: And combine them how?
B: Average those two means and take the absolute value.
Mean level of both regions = 21.2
